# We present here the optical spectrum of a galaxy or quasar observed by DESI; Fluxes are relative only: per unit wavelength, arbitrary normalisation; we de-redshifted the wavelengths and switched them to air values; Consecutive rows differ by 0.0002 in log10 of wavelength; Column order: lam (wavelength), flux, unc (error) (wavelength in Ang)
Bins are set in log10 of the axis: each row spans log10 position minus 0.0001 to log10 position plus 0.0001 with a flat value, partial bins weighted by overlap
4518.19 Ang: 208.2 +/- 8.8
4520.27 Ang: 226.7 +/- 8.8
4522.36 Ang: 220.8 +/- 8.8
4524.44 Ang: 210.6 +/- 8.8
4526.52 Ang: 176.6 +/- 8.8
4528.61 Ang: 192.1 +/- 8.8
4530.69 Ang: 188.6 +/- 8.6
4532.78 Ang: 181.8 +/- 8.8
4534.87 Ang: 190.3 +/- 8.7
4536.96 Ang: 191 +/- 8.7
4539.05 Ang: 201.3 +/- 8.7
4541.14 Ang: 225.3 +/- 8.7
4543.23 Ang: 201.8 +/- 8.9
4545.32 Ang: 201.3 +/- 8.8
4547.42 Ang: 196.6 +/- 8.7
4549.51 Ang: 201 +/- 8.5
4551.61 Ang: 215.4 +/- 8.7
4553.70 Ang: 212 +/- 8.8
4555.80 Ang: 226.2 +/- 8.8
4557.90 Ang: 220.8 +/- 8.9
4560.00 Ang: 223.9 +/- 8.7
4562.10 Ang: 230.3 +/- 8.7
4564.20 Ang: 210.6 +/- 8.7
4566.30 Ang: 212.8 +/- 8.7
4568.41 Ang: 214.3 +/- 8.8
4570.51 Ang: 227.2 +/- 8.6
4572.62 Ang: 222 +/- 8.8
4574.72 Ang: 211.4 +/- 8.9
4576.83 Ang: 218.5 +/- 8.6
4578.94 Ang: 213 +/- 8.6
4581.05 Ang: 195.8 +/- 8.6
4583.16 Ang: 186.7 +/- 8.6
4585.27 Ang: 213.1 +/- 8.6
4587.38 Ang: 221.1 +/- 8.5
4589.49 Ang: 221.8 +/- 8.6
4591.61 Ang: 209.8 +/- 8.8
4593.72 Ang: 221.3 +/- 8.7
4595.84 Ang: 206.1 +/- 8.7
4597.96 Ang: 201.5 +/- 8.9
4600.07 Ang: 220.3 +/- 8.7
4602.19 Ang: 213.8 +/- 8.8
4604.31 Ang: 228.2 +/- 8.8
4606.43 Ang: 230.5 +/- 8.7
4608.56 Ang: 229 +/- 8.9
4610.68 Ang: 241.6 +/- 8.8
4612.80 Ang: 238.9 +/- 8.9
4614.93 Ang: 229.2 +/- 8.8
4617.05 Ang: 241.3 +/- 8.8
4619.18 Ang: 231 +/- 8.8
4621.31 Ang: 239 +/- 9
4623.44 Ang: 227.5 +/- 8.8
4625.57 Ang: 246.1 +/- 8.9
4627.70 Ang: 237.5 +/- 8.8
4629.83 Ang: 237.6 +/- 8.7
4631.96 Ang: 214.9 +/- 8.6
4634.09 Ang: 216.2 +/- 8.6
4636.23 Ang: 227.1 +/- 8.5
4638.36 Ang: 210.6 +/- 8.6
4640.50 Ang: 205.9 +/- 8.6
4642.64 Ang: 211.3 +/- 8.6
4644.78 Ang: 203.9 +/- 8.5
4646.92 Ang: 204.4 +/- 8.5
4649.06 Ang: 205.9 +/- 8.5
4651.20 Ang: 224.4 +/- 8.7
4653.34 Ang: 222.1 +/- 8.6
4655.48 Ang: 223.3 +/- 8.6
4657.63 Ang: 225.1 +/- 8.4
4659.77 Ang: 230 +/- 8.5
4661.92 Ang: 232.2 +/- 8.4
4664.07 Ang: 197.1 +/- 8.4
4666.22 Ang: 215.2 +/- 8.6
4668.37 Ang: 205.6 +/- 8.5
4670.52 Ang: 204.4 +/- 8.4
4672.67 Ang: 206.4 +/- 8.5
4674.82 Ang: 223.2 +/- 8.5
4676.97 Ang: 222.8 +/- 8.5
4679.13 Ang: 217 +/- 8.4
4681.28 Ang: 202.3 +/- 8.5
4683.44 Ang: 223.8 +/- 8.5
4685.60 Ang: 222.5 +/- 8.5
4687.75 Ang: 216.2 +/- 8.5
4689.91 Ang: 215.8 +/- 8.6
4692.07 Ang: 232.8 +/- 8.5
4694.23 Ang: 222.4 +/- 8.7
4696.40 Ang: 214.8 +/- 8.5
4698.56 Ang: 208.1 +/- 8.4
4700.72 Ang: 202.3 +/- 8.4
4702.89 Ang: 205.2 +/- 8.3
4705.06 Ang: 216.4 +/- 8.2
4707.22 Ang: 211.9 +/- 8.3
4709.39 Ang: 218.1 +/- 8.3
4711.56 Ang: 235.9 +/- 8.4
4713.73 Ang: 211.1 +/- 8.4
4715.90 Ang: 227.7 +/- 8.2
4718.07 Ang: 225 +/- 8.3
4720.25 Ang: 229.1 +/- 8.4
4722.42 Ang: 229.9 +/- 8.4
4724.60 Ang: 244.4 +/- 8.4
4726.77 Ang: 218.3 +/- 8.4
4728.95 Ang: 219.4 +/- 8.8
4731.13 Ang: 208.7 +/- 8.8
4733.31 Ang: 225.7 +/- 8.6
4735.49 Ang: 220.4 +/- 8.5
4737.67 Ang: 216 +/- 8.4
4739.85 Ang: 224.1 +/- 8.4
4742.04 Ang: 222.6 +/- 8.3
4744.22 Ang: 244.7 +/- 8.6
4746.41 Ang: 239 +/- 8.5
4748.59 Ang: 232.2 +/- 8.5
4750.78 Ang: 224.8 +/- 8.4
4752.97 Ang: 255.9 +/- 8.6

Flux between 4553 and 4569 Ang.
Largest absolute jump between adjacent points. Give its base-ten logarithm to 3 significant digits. 1.29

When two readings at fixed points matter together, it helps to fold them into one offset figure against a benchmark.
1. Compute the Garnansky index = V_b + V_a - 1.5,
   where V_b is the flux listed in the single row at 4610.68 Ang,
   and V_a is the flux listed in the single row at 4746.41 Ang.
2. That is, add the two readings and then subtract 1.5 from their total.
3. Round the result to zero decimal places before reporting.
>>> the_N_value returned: 479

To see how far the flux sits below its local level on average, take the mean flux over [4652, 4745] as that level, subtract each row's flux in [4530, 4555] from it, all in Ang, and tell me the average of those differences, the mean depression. 19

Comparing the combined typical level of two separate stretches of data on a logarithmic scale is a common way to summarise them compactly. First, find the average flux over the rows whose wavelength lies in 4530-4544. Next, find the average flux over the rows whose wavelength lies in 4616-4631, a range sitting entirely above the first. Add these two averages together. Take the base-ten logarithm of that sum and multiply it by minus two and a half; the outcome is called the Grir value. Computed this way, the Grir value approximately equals -6.59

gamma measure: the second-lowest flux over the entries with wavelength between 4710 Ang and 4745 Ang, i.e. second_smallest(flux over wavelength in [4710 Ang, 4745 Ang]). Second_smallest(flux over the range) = 211.1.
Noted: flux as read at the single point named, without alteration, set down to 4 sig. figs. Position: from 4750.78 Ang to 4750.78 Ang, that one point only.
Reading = 224.8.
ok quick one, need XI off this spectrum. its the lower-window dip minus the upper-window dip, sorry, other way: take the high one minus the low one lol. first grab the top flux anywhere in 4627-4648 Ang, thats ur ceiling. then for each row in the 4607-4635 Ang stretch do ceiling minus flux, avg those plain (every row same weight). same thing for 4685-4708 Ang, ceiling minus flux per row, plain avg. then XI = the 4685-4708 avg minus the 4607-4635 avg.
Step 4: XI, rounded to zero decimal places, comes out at 18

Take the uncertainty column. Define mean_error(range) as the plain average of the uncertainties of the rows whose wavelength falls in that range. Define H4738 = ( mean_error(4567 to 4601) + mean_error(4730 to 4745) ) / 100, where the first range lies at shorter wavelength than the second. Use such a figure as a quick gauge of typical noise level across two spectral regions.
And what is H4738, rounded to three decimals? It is 0.172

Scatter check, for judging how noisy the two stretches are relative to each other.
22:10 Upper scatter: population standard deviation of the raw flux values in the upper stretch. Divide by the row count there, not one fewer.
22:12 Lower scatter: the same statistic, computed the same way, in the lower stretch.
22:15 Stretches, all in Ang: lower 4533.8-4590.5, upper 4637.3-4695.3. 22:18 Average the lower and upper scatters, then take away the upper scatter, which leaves 1.1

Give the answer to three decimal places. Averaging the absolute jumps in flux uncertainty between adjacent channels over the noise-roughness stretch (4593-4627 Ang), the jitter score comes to 0.107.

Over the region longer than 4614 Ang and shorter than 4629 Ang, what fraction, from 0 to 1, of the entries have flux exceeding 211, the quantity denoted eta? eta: 1.00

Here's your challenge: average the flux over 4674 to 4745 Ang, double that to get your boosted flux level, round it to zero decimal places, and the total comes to 441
